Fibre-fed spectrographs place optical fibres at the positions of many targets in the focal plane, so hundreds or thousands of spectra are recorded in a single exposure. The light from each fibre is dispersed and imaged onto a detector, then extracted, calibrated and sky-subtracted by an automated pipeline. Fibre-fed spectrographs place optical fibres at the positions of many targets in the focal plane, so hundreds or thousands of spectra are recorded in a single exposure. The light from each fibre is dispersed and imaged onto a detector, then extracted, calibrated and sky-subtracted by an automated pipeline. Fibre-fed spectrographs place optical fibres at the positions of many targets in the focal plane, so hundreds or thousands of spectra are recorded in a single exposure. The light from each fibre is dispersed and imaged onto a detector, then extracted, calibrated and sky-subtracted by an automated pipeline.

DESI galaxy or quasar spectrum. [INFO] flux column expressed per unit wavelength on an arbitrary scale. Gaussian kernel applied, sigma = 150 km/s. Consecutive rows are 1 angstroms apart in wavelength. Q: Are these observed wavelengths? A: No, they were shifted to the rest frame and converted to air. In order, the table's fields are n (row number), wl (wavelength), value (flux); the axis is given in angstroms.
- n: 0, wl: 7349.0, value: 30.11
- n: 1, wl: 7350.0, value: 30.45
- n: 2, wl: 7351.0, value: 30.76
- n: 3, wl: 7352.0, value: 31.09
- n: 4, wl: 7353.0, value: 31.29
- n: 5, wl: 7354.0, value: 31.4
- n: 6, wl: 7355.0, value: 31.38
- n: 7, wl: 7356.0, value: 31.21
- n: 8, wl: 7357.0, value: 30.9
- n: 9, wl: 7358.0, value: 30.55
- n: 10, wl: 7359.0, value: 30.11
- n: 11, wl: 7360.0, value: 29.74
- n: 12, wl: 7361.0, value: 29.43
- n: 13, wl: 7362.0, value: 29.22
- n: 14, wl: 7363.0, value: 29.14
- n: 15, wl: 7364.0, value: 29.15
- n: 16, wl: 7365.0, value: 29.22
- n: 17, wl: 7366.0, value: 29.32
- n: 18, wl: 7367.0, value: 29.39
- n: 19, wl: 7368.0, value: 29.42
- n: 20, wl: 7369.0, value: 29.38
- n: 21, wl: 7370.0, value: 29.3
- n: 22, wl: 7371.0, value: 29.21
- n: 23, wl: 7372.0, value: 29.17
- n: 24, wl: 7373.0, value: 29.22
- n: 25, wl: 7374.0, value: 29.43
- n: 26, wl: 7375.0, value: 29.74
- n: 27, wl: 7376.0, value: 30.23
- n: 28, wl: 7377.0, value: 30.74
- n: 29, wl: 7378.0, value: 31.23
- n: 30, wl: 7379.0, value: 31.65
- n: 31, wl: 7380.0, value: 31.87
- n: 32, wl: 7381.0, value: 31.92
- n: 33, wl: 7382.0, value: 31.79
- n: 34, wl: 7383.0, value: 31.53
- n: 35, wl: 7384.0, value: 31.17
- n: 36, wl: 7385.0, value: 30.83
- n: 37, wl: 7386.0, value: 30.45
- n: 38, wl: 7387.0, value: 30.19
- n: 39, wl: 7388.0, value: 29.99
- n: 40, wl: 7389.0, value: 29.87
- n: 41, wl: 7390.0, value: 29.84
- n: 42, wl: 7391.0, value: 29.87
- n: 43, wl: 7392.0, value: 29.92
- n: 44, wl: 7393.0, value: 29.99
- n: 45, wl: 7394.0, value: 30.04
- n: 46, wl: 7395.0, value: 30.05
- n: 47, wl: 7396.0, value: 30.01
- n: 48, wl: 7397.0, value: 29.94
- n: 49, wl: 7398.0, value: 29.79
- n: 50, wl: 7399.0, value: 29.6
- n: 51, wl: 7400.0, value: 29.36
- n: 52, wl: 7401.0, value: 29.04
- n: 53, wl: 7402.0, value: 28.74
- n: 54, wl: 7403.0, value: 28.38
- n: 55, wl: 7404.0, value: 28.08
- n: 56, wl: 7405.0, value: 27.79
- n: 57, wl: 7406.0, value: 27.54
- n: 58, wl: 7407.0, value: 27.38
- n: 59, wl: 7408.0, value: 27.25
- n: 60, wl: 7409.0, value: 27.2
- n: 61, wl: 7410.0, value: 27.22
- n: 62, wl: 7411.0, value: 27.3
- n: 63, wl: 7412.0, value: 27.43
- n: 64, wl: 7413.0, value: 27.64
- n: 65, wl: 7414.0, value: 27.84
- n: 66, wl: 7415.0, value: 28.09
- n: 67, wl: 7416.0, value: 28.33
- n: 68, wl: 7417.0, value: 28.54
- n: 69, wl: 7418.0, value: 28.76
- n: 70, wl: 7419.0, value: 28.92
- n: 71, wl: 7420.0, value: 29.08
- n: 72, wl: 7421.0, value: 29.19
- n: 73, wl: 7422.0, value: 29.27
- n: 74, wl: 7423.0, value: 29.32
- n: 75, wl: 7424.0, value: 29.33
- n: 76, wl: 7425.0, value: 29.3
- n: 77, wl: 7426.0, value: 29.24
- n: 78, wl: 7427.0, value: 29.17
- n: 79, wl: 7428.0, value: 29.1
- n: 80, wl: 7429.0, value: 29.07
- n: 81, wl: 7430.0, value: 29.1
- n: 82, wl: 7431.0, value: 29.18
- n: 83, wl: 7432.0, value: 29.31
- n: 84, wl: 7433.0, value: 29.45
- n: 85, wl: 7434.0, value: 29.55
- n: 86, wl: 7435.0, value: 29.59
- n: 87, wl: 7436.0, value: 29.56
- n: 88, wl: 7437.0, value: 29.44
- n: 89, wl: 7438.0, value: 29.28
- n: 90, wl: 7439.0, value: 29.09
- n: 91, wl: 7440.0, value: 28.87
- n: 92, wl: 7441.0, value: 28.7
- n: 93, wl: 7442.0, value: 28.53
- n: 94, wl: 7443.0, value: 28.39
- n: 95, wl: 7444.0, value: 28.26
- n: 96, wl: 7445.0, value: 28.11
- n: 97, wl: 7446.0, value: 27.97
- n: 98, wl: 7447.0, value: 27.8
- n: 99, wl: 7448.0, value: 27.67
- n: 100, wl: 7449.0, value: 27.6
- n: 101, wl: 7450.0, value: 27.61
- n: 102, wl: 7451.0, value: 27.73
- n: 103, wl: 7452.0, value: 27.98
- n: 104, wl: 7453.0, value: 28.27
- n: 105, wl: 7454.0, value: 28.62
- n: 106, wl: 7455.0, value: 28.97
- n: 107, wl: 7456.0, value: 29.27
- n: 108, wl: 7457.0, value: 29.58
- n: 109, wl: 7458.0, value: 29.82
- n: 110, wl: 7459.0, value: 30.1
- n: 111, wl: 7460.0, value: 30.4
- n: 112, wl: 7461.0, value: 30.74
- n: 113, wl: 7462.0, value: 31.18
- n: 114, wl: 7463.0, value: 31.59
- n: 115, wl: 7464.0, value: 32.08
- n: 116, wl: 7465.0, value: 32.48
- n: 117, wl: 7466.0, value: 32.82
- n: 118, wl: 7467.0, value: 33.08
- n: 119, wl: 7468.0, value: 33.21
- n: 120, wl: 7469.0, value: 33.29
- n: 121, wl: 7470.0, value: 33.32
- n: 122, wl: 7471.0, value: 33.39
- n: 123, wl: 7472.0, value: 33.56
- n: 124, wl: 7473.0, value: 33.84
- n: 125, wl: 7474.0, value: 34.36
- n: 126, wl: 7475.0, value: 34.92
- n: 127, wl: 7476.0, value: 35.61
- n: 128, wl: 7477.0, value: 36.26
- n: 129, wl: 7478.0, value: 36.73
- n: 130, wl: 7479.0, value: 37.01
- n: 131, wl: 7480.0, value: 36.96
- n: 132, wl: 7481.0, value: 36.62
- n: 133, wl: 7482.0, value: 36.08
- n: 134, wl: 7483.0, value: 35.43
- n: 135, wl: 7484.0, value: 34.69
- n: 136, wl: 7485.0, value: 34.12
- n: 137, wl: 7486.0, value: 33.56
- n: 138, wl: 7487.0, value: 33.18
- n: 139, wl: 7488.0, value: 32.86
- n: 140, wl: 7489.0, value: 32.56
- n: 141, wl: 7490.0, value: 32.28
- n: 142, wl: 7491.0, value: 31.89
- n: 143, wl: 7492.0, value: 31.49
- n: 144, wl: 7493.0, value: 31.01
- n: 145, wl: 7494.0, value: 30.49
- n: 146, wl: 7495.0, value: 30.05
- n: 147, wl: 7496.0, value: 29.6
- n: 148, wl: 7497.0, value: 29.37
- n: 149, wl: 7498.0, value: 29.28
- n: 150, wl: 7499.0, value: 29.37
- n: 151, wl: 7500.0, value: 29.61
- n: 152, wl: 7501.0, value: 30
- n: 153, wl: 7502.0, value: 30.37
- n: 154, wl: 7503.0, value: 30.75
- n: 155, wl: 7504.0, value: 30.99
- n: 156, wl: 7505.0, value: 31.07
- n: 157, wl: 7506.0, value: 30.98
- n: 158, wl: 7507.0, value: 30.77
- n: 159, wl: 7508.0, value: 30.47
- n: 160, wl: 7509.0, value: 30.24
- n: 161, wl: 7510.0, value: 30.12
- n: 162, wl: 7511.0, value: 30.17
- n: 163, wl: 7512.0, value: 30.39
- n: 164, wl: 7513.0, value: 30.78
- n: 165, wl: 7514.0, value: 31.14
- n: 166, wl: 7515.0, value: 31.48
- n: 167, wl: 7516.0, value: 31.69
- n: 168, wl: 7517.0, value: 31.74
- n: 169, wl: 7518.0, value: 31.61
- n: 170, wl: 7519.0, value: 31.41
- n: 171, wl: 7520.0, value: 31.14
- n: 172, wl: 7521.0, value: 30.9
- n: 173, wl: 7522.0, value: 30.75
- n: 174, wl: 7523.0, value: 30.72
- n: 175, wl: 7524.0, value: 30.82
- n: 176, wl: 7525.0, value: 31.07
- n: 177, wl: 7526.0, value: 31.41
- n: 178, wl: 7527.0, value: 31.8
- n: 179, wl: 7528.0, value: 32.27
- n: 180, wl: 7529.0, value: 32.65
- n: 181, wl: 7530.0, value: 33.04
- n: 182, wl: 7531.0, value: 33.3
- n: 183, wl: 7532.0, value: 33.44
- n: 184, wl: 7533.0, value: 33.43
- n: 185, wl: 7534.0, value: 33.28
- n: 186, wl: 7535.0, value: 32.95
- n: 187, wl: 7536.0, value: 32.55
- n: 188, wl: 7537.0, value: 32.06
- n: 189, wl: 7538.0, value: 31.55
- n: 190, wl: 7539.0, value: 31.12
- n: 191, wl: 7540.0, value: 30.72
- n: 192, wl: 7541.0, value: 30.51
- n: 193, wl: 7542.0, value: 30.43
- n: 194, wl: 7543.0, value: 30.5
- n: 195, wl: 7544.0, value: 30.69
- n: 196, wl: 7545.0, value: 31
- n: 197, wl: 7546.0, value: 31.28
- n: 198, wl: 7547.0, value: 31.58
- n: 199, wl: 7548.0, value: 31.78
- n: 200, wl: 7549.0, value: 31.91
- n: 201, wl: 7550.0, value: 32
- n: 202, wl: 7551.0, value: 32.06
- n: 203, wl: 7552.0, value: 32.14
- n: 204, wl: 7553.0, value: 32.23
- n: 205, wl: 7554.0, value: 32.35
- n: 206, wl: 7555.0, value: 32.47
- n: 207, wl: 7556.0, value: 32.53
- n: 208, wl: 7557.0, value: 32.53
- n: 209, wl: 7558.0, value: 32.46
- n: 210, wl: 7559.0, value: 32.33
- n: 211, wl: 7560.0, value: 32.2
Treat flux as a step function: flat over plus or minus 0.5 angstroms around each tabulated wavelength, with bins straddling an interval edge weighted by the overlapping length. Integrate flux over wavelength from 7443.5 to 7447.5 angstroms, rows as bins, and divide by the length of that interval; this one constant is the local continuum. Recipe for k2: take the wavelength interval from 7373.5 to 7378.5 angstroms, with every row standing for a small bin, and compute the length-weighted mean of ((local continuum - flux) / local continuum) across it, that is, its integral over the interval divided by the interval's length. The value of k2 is -0.08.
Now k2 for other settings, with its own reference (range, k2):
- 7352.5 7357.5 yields -0.11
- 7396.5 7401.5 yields -0.05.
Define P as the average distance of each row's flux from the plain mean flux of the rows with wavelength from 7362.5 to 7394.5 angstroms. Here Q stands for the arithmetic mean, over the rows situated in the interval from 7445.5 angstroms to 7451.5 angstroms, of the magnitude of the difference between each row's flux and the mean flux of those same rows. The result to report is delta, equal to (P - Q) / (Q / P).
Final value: 4.7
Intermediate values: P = 0.8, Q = 0.1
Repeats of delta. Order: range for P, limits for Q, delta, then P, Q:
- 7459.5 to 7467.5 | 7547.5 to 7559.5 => 2.3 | 0.8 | 0.2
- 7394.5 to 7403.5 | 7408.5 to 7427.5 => -0.2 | 0.5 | 0.7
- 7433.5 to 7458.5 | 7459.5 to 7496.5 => -0.4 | 0.6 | 1.6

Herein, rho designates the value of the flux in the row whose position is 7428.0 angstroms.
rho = 29.1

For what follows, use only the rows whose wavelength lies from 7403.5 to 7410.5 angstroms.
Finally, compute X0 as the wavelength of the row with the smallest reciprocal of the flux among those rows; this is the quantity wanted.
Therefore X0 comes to 7404.0 angstroms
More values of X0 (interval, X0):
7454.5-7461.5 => 7461.0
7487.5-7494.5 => 7488.0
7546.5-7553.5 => 7553.0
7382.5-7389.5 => 7383.0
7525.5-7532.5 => 7532.0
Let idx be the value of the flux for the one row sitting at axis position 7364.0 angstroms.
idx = 29.15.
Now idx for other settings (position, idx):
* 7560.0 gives 32.2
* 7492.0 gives 31.49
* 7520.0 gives 31.14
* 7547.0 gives 31.58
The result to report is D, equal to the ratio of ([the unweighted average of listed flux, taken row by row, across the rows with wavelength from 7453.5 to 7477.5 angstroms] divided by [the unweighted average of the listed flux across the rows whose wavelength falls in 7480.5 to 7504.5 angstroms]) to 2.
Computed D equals 0.504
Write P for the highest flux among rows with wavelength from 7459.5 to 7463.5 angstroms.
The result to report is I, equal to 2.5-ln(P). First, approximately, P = 31.59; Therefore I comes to -0.953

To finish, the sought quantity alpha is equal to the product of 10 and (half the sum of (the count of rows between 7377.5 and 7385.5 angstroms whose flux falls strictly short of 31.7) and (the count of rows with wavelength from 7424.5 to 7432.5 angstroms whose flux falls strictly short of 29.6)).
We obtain 65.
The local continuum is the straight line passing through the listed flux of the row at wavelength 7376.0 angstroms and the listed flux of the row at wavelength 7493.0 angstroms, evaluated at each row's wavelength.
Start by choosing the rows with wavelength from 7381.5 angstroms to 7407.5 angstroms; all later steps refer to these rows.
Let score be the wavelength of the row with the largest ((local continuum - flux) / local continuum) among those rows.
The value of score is 7407.0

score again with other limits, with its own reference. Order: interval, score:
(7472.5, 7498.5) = 7498.0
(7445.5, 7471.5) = 7449.0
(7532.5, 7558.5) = 7542.0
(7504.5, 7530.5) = 7510.0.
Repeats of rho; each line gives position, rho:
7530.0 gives 33.04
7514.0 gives 31.14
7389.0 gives 29.87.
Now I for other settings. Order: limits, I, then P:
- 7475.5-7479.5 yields -1.111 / 37.01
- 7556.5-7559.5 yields -0.982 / 32.53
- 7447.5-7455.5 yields -0.866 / 28.97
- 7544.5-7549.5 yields -0.963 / 31.91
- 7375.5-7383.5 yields -0.963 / 31.92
